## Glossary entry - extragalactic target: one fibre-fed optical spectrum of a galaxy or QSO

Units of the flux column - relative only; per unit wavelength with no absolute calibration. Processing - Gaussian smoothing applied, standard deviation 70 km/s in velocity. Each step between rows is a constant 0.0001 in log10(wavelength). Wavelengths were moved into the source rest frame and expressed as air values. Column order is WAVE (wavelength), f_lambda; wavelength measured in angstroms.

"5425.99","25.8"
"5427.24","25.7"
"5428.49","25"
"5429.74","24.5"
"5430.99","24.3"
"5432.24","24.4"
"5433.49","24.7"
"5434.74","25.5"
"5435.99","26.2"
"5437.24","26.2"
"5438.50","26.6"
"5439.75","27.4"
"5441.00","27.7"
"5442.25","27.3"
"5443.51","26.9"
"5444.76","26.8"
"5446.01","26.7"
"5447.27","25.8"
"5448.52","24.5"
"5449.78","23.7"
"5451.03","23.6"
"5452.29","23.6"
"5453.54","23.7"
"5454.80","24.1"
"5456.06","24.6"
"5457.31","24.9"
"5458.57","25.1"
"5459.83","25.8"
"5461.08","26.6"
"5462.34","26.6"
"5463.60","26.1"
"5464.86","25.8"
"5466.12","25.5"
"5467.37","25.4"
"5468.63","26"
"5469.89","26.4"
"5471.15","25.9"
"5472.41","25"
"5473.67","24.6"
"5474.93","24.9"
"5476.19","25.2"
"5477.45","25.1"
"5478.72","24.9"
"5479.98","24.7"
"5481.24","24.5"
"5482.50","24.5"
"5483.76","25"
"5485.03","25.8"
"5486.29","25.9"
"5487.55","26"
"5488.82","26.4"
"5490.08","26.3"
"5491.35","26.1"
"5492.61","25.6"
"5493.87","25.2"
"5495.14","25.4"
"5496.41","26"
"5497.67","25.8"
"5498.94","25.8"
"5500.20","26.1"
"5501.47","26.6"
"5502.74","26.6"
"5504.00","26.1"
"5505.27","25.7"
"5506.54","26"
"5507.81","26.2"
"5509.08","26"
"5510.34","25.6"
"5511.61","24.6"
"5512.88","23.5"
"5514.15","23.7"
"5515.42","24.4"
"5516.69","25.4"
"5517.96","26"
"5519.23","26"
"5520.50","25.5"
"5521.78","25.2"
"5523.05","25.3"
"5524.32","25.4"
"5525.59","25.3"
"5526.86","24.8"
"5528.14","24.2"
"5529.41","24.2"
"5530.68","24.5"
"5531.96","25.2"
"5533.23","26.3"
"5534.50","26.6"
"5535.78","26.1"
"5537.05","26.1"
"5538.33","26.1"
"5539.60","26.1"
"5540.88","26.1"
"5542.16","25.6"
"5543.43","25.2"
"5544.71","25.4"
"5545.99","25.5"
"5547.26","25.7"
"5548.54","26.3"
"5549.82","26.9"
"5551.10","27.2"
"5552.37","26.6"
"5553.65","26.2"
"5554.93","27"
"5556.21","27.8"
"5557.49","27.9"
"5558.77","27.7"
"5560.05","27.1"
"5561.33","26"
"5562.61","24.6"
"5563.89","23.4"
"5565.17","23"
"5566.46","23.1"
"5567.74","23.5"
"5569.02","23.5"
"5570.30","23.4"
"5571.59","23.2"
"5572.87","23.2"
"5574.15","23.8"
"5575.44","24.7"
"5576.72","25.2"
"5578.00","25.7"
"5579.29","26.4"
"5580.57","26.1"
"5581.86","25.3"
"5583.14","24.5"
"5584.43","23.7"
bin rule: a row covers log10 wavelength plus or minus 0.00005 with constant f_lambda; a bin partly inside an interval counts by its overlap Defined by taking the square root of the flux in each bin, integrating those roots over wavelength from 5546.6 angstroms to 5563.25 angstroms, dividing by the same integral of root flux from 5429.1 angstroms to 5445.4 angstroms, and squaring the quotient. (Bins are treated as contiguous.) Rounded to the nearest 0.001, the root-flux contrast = 1.070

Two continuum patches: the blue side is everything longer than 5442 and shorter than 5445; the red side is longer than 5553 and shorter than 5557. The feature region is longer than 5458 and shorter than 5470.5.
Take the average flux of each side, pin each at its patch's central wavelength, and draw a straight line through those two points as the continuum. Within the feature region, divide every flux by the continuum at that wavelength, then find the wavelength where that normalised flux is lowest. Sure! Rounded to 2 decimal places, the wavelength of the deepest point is 5458.57 angstroms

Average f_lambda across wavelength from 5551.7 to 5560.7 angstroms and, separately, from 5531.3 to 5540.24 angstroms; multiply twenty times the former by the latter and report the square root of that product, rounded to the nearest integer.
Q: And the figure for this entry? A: 119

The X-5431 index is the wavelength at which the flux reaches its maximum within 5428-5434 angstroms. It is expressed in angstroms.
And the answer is 5428.49 angstroms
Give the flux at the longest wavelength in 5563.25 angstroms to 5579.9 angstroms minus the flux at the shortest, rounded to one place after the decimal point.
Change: 3.0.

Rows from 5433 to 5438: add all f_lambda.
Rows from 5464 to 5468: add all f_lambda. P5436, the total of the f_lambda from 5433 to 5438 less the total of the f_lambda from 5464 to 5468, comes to 26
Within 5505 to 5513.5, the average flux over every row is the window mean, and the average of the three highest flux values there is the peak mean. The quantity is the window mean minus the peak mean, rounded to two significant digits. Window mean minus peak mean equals -0.70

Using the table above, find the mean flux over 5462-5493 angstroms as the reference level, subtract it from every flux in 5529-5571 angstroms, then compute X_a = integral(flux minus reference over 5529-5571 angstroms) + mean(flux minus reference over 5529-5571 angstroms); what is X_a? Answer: 5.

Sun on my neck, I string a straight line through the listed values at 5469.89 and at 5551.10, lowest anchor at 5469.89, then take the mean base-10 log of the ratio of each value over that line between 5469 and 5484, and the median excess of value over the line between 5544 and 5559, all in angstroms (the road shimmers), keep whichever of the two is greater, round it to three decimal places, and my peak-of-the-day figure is -0.024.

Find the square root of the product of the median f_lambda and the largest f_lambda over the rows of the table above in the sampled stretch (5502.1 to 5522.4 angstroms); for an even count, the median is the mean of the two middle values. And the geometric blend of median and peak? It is 26.1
